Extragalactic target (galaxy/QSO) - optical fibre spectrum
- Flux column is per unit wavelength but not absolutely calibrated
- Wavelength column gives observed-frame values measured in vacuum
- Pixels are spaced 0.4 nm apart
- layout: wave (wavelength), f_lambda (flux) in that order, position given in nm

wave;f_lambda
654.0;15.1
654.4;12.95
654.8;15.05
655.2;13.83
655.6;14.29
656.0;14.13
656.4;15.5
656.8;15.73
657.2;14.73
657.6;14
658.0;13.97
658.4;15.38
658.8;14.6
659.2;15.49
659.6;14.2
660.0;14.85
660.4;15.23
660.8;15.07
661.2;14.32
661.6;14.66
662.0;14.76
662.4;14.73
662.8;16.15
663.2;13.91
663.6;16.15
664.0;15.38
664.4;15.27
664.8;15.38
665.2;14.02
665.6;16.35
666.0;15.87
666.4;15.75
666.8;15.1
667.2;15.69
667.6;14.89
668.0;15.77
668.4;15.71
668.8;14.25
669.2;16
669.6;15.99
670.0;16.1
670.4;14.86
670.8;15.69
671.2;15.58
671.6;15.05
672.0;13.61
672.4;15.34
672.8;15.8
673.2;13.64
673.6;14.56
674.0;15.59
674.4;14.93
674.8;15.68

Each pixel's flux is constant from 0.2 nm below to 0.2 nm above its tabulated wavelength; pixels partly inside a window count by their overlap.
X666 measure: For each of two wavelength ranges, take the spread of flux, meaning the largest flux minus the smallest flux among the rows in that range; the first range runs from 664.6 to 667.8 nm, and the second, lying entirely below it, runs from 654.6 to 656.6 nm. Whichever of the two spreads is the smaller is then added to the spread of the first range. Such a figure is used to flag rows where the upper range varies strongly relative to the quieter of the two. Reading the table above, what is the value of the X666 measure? 4.00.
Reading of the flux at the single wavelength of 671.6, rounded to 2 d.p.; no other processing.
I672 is 15.05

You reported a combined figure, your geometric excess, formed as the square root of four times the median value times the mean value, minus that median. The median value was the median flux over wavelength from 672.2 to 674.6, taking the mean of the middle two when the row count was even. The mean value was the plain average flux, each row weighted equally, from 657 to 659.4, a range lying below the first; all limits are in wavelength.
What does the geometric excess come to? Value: 14.7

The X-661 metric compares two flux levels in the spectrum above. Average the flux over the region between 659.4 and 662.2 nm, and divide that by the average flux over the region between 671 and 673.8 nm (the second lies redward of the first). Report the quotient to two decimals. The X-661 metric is 1.00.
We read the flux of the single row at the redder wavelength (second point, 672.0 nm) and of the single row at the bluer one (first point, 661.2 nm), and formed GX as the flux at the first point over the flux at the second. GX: 1.05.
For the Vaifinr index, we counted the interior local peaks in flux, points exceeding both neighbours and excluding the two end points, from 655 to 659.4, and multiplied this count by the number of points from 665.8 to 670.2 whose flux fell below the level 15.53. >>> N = 9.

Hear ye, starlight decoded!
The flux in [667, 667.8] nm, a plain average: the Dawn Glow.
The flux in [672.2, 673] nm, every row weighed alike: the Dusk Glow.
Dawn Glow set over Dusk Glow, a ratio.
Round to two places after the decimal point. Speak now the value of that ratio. 0.98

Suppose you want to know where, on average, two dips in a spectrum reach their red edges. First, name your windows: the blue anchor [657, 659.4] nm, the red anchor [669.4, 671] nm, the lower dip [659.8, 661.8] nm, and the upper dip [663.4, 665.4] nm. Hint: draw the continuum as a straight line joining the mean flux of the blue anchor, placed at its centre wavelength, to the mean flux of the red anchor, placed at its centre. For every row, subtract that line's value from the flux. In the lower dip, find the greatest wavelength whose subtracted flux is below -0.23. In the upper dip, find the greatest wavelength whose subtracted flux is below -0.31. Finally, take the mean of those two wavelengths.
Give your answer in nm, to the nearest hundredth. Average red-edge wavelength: 663.40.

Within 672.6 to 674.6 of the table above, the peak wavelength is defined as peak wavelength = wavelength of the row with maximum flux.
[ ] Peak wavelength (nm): 672.8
